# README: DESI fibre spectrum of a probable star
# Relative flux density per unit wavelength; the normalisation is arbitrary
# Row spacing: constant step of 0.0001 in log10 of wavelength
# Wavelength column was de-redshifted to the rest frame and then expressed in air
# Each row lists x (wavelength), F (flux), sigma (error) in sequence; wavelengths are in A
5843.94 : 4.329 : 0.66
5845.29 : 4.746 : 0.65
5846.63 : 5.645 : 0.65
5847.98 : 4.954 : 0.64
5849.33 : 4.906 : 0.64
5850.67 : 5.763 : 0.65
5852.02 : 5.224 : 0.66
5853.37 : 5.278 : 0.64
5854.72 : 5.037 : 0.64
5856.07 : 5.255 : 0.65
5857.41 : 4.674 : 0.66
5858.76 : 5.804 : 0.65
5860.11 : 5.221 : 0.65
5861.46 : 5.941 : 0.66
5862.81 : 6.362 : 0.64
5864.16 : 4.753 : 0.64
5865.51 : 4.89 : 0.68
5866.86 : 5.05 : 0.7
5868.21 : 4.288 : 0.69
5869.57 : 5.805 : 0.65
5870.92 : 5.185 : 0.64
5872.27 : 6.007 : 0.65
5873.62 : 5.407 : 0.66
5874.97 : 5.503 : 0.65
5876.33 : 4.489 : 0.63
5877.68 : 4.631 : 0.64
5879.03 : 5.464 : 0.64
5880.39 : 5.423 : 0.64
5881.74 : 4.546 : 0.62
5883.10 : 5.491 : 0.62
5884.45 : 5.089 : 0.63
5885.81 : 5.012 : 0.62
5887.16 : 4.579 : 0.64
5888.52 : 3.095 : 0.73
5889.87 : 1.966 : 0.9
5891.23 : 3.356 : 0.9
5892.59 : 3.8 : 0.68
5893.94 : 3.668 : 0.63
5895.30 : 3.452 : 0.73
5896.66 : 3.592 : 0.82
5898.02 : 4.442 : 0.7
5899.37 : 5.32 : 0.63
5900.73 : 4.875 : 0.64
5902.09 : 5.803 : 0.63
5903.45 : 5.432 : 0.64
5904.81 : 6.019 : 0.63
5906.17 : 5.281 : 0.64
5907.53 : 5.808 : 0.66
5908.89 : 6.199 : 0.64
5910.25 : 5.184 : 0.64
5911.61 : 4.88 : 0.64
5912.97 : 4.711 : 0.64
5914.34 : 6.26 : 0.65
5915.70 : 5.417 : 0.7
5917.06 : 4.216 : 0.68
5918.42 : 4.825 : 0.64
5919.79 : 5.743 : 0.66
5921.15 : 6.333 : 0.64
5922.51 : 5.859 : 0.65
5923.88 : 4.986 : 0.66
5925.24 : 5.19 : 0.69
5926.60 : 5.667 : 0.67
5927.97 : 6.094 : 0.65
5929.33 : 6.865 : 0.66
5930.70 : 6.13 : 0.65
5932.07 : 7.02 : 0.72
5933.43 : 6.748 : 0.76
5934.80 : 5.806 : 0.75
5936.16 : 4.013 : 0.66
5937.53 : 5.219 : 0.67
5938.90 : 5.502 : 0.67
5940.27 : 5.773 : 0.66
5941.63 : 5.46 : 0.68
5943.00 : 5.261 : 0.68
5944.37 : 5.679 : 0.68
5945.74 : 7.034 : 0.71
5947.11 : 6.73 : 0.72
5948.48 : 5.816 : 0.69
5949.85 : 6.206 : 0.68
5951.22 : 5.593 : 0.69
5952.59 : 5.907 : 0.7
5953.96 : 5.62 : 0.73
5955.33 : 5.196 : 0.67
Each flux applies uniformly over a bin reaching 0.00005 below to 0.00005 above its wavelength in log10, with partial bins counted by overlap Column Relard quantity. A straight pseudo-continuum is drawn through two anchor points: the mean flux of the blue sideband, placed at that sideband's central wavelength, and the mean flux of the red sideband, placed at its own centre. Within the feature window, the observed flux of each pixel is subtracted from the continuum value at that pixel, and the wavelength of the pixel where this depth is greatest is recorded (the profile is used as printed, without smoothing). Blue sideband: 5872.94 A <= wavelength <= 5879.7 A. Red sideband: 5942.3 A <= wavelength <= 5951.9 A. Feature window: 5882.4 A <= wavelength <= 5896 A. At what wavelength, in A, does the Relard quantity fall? 5889.87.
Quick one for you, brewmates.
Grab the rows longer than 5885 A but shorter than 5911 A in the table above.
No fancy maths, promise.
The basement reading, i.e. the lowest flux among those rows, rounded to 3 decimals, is 1.966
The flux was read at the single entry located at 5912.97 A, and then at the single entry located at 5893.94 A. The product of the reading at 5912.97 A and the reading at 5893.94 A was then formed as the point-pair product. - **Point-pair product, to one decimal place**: 17.3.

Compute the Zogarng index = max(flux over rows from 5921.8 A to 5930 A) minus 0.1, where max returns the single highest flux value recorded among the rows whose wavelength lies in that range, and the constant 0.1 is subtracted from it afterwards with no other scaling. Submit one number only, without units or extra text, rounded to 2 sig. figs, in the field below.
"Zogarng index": 6.8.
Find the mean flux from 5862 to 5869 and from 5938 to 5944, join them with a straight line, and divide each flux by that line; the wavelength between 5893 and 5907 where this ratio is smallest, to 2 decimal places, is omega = 5895.30 A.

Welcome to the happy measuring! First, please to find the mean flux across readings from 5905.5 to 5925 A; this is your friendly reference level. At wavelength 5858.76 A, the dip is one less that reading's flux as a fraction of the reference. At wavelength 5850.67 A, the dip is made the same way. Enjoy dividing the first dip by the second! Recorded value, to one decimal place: 1.1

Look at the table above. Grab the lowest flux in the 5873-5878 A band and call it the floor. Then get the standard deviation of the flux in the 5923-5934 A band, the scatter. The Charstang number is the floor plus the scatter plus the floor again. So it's 9.7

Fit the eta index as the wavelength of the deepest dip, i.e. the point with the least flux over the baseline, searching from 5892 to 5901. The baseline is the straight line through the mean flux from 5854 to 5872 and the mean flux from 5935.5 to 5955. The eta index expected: 5895.30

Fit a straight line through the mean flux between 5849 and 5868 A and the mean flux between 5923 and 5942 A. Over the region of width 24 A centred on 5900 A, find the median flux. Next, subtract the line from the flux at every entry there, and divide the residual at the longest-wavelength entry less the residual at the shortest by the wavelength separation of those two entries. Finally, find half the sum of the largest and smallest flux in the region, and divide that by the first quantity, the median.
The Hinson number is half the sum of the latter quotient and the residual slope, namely 0.45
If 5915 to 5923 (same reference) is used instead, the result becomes 0.50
